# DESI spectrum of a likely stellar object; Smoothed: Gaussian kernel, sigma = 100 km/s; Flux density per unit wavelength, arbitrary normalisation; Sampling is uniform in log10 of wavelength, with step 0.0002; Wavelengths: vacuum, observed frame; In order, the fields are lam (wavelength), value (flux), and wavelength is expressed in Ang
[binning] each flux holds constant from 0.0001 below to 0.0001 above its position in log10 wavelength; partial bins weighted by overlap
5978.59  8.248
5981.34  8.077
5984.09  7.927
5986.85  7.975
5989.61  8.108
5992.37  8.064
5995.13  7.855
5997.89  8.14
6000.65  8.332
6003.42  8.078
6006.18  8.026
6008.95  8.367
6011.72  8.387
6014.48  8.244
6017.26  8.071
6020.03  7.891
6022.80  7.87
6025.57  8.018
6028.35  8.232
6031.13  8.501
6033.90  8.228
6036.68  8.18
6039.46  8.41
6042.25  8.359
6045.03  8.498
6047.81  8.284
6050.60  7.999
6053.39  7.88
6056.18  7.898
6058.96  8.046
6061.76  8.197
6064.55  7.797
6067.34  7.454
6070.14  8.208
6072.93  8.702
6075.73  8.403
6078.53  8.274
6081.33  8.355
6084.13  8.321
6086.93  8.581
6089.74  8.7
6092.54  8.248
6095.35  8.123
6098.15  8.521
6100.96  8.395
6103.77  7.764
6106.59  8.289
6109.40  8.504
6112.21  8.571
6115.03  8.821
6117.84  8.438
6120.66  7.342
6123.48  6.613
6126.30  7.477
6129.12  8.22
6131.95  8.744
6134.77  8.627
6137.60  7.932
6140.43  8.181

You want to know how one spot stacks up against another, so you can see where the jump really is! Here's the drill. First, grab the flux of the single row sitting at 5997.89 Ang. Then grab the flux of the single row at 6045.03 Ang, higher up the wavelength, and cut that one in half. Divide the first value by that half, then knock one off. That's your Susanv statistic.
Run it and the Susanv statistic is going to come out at 0.92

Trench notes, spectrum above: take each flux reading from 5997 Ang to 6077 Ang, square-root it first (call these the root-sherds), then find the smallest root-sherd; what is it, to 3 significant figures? 2.73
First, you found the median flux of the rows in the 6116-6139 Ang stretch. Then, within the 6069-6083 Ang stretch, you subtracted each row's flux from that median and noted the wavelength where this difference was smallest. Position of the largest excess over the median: 6072.93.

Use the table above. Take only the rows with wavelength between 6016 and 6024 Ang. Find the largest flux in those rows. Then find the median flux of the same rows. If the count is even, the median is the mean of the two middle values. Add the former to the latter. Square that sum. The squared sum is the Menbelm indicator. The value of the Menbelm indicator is 255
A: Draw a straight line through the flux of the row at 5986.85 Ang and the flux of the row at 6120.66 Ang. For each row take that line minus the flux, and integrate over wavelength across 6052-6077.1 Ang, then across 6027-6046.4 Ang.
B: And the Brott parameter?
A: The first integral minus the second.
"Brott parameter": 0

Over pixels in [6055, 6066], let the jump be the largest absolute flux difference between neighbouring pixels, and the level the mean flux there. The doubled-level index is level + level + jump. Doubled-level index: 16.4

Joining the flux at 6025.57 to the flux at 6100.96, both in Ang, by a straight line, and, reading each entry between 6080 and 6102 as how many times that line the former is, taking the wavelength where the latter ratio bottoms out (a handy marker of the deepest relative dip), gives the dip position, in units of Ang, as 6095.35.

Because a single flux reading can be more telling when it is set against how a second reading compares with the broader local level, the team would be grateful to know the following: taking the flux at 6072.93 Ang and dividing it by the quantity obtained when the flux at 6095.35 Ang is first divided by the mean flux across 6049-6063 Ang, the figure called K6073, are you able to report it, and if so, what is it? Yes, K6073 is 8.6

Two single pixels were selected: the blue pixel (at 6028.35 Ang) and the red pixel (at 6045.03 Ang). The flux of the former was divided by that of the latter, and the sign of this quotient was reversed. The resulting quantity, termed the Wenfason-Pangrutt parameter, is -0.97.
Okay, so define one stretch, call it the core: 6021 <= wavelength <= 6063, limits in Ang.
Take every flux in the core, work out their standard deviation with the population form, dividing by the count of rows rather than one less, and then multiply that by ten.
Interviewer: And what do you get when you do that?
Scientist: 2.1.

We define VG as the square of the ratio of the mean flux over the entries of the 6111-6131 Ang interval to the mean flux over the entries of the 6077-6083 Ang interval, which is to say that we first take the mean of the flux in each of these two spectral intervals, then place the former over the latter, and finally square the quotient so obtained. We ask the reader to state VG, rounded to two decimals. 0.91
